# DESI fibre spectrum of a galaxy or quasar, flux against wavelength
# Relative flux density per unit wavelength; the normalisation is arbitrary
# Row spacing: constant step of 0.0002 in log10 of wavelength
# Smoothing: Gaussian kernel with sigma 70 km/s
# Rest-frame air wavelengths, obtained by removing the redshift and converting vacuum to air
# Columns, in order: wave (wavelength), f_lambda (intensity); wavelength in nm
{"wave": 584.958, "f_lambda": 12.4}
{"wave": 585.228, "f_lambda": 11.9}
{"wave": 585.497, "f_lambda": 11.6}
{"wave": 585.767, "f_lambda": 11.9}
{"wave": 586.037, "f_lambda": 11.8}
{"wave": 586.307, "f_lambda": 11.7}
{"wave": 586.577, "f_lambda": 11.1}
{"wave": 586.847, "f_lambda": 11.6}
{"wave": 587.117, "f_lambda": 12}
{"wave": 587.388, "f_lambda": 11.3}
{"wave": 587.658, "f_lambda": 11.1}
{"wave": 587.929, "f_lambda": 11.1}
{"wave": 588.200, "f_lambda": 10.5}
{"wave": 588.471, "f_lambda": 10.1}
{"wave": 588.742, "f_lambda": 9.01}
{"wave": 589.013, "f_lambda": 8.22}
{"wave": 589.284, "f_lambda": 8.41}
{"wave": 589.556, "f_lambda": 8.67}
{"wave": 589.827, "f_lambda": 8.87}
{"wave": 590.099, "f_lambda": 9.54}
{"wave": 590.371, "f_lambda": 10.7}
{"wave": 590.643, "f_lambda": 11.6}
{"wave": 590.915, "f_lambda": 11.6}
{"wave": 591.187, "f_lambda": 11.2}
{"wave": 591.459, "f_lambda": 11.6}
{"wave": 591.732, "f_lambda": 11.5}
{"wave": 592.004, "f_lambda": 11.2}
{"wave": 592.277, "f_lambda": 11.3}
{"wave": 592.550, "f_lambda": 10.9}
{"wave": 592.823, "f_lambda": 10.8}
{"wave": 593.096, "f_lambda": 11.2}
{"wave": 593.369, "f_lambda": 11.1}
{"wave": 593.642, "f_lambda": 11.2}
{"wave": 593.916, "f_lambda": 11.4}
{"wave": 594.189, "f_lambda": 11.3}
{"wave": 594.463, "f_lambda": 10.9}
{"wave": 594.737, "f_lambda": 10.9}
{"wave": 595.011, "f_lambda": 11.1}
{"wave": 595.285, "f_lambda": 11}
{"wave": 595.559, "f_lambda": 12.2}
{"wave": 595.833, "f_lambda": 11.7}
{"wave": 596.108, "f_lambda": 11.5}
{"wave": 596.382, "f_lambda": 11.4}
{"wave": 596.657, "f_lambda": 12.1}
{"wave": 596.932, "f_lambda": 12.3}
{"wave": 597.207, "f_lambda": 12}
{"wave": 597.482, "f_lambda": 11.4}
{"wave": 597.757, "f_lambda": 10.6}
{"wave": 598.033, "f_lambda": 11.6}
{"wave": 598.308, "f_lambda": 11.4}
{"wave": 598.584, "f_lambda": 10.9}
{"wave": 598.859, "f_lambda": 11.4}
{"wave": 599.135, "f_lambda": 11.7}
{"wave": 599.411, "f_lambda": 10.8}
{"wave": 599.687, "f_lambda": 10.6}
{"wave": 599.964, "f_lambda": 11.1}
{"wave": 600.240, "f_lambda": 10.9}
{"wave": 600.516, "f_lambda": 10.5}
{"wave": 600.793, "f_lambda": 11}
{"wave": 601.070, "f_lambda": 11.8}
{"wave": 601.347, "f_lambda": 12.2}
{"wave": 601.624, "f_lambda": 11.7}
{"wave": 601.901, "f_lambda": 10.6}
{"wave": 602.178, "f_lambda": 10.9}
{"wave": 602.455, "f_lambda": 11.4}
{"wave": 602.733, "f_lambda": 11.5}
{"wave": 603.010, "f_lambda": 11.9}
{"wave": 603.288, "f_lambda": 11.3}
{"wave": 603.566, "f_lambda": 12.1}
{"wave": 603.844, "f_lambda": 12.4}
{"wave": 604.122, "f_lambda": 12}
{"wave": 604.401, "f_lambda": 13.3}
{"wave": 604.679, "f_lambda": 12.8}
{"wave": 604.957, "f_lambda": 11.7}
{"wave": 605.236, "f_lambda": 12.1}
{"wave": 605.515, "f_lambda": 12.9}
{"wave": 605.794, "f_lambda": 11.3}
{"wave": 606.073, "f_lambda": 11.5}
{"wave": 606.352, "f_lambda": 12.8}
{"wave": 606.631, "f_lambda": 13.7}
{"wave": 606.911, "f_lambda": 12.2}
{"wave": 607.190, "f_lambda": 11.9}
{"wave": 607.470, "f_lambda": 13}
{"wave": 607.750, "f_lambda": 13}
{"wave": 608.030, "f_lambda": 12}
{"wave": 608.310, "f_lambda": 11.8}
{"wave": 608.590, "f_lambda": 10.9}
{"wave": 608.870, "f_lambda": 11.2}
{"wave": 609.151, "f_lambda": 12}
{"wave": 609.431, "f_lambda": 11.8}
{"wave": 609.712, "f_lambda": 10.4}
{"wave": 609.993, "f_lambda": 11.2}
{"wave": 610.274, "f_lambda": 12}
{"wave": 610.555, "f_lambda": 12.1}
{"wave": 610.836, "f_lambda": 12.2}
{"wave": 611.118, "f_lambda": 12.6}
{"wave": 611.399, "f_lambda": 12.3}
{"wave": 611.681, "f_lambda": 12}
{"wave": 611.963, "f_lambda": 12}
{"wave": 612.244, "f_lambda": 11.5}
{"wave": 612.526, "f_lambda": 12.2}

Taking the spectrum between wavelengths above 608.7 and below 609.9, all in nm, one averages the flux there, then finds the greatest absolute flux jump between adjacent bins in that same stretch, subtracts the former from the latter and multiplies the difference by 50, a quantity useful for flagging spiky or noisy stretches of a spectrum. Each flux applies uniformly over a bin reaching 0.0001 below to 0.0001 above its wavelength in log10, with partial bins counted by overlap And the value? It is -497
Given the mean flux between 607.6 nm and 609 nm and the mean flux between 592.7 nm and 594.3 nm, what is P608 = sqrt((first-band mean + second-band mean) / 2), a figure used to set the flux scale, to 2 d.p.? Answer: 3.39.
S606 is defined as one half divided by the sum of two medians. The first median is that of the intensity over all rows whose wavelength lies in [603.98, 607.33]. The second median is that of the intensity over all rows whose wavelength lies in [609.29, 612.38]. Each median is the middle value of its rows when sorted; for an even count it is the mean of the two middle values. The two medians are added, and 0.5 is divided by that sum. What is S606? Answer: 0.0207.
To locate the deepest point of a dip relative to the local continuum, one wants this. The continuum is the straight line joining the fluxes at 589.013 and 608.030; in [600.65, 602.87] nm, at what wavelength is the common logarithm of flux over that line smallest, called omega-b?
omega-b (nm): 601.901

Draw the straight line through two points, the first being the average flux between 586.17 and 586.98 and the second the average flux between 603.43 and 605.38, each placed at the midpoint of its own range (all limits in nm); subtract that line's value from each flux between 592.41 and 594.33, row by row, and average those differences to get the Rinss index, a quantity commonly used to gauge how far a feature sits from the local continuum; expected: -0.7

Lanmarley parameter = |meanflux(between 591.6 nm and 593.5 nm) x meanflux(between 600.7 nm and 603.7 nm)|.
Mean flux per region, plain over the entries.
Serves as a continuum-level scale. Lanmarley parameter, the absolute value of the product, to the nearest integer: 128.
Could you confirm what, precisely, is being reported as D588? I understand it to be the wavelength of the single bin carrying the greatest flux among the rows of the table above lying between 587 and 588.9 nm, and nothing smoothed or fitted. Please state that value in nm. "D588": 587.117 nm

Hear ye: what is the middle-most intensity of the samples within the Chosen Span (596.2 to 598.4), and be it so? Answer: 11.5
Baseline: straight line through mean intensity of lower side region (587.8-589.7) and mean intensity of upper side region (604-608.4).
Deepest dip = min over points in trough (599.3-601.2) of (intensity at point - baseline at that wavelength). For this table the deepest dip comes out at -0.9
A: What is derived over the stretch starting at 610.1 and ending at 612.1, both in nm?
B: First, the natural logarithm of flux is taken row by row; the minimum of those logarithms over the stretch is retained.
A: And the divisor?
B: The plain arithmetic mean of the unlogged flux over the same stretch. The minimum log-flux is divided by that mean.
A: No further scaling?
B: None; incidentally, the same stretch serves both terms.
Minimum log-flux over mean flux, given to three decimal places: 0.204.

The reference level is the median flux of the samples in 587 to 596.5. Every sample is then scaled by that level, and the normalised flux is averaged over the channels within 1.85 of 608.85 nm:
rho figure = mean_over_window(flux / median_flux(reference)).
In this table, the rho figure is 1.06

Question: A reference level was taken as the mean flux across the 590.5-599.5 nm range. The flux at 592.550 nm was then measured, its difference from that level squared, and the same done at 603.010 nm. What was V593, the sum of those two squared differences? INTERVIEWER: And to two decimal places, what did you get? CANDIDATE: 0.50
